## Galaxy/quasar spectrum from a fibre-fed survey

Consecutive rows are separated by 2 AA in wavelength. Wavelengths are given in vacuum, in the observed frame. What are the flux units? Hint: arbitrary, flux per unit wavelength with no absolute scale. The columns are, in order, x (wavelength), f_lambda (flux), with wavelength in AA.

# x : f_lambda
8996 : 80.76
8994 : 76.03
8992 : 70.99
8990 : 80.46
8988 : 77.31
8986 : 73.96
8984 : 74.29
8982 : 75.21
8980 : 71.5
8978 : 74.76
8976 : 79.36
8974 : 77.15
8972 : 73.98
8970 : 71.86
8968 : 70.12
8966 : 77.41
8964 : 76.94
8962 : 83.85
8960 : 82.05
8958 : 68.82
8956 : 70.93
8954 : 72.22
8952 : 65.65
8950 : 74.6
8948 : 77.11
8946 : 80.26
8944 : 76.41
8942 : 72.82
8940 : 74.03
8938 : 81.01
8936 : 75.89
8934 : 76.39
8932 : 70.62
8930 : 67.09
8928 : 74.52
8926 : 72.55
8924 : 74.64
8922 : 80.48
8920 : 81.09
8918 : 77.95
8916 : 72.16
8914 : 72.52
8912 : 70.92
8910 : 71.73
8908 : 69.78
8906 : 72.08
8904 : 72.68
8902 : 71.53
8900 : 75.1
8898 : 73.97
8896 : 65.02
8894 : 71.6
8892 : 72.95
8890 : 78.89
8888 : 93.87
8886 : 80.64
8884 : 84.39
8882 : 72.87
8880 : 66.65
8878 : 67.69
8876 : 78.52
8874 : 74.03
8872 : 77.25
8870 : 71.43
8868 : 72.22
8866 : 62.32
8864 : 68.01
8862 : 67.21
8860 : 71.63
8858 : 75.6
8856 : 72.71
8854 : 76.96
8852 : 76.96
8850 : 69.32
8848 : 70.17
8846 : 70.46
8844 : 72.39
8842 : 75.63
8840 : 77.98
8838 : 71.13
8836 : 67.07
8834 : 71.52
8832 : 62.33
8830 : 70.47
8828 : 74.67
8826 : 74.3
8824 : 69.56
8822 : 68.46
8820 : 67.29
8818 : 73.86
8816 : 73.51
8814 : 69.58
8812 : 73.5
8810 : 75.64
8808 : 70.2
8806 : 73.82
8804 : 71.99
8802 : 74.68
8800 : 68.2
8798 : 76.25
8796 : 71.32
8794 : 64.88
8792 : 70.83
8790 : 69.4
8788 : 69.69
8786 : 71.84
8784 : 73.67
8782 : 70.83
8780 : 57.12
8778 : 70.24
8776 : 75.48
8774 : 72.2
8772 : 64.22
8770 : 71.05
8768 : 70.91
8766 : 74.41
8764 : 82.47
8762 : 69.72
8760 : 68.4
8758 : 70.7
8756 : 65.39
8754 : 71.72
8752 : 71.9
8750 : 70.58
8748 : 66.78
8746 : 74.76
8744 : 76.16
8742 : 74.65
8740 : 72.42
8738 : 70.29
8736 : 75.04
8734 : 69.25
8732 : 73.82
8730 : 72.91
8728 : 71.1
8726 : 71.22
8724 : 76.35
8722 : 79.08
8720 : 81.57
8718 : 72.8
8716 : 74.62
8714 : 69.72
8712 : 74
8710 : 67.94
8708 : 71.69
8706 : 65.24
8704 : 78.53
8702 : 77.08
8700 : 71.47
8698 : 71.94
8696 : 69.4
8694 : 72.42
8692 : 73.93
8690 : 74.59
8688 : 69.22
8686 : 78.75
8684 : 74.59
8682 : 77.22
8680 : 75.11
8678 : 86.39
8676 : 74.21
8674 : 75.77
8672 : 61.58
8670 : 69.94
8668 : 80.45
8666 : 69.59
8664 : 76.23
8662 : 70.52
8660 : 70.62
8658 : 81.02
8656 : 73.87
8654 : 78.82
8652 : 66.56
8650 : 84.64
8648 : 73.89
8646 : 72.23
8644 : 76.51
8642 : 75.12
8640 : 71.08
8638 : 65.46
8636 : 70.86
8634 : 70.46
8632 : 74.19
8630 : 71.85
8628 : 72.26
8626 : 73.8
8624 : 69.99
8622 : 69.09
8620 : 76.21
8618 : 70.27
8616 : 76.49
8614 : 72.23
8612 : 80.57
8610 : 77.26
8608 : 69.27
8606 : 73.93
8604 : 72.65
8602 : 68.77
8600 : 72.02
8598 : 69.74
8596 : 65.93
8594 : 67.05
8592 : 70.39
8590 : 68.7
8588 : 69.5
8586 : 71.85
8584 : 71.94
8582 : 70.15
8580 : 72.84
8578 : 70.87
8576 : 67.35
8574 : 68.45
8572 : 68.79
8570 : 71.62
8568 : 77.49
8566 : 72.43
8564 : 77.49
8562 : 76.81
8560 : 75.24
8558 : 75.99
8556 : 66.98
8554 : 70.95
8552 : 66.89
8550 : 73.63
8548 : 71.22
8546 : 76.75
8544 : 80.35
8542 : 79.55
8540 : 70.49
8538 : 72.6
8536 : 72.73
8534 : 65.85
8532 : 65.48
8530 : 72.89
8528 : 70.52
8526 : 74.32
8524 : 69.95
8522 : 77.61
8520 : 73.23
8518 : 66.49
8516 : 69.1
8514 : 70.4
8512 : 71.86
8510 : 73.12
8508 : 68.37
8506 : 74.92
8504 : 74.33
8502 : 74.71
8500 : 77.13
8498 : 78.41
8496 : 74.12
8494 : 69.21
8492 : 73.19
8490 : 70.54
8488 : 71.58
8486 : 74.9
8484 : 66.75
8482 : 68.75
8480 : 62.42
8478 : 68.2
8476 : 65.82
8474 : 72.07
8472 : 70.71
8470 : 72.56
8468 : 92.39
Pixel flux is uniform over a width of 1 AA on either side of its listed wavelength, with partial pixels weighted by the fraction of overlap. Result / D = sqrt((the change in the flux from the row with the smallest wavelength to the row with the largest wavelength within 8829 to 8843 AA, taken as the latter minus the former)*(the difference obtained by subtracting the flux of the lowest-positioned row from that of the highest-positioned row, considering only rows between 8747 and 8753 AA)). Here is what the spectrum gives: 5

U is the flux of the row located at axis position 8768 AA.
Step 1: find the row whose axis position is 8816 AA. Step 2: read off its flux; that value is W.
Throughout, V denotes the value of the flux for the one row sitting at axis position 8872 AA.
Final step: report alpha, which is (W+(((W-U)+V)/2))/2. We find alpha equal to 56.7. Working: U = 70.91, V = 77.25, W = 73.51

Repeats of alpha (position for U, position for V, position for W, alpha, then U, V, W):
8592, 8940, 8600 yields 54.9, 70.39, 74.03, 72.02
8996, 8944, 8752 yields 52.8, 80.76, 76.41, 71.9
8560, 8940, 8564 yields 57.8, 75.24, 74.03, 77.49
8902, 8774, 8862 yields 50.6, 71.53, 72.2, 67.21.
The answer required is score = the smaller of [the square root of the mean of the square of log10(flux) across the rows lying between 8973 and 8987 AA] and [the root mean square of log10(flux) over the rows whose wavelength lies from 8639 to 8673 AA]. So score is 1.87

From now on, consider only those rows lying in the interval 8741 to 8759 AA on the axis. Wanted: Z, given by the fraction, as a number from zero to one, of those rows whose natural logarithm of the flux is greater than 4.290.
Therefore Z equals 0.33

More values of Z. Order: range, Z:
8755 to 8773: 0.22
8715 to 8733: 0.56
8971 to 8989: 0.89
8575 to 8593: 0.00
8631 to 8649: 0.44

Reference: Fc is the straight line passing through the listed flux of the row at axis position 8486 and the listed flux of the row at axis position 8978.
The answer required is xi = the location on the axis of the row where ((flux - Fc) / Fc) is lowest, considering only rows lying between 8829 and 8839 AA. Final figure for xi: 8832 AA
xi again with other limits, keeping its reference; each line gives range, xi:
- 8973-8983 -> 8980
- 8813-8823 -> 8820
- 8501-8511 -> 8508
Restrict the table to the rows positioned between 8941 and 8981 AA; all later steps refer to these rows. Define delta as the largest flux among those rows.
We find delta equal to 83.85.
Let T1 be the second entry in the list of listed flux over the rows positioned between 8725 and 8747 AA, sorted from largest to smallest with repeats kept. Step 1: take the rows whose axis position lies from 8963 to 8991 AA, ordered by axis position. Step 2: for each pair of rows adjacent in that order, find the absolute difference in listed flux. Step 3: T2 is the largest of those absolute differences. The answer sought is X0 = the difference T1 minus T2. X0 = 68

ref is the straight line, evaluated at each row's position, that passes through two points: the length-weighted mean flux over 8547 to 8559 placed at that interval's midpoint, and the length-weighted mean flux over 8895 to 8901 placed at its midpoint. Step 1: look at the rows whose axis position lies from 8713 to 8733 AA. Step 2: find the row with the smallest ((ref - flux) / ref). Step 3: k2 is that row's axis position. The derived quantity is 8720 AA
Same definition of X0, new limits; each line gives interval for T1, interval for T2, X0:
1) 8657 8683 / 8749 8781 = 68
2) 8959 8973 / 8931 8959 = 73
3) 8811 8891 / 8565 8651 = 74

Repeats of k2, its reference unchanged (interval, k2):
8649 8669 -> 8650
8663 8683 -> 8678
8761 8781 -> 8764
